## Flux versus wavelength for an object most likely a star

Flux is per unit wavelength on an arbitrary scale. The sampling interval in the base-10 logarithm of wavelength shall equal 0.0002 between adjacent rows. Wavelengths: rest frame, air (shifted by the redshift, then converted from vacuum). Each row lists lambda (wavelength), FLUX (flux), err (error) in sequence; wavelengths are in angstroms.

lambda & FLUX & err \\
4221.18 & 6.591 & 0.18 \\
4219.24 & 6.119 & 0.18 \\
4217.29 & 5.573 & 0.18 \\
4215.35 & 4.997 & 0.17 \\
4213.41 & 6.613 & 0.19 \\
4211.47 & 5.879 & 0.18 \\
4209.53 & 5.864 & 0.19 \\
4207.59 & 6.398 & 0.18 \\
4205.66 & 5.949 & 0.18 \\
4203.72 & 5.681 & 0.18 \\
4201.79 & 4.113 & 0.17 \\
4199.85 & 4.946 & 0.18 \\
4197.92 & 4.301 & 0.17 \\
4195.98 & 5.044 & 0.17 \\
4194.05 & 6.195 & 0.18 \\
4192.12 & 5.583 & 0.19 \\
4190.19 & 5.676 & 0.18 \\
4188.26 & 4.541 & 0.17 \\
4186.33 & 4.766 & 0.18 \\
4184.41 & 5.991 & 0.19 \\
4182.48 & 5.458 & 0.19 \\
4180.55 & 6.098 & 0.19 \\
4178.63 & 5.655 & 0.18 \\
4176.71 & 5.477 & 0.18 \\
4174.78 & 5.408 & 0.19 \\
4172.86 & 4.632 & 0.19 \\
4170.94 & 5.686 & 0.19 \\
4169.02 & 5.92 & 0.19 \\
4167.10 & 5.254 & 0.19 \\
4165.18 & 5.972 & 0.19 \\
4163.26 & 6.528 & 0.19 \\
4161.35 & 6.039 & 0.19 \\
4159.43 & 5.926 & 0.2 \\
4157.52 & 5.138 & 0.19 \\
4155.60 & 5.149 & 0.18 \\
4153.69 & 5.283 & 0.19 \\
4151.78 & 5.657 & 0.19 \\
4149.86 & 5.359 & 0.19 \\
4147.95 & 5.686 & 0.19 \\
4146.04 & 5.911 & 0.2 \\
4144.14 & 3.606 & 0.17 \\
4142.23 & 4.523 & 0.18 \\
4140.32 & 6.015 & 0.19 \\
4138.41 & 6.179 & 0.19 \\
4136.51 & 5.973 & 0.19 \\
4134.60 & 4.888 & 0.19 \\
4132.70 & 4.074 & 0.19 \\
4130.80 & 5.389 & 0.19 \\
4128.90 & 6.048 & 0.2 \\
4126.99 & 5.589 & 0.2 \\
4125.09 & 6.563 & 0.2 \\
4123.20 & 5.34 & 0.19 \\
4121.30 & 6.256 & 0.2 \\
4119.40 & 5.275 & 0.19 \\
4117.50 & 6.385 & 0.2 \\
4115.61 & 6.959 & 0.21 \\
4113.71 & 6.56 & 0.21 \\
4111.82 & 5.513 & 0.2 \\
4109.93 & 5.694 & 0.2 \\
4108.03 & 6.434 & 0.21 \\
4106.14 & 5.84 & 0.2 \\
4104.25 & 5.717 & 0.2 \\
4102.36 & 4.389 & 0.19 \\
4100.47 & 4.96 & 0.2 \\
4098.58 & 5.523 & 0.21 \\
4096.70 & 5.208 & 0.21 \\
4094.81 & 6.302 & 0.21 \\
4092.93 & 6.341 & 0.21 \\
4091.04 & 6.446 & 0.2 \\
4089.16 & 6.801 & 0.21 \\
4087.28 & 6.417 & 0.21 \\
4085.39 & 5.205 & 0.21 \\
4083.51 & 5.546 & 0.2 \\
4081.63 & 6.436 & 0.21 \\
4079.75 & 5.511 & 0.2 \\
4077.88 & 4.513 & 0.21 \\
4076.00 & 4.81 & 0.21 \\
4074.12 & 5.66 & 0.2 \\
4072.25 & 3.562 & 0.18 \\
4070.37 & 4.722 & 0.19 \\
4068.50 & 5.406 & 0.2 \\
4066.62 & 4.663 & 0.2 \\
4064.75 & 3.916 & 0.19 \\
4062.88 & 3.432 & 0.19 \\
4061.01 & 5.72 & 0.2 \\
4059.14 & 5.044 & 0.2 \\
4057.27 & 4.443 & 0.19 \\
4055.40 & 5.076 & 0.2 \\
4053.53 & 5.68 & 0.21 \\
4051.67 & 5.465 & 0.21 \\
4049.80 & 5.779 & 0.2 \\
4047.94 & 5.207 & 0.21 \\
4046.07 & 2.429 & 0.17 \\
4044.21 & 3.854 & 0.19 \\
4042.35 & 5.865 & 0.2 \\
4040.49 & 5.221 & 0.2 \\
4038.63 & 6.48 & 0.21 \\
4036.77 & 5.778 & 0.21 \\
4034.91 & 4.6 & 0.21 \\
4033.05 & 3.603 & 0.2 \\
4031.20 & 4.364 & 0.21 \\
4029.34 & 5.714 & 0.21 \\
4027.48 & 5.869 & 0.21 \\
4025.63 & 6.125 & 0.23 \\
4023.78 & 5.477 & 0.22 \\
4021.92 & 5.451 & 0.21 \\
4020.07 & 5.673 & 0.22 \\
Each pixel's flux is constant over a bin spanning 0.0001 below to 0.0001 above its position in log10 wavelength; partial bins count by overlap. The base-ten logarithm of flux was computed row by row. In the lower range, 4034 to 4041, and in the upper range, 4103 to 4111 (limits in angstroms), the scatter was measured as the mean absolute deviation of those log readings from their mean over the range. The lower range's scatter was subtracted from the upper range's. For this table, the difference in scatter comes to -0.030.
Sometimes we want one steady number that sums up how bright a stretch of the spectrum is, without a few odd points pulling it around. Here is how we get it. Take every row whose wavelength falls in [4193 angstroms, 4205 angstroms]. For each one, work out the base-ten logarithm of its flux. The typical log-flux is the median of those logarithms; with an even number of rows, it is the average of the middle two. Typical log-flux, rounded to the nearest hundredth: 0.70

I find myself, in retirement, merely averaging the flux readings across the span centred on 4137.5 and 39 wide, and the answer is 5.4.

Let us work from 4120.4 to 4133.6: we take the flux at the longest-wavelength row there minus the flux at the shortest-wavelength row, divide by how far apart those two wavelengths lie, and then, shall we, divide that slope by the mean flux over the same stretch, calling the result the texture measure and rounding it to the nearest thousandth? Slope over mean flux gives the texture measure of -0.034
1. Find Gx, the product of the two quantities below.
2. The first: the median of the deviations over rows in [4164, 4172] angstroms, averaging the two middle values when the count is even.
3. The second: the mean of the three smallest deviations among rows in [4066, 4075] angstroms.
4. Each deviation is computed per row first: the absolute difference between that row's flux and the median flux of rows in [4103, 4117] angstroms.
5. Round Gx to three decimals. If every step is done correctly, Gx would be 0.083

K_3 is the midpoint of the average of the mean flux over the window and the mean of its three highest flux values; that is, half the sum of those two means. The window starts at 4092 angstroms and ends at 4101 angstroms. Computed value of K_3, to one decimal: 5.9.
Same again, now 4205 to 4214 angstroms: 6.2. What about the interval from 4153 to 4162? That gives 5.6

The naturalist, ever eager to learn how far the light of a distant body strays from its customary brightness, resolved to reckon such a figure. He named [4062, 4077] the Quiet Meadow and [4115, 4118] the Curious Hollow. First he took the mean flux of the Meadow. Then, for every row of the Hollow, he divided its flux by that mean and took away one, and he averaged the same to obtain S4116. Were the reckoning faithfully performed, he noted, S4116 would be 0.48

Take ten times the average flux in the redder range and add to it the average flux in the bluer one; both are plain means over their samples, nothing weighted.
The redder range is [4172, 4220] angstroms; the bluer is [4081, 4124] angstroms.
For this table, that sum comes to 60.7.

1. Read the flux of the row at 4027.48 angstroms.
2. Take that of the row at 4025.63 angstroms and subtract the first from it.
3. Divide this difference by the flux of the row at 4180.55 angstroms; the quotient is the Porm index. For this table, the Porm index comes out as 0.042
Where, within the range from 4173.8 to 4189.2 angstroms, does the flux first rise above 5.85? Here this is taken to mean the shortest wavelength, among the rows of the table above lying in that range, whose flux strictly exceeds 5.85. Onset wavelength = 4180.55 angstroms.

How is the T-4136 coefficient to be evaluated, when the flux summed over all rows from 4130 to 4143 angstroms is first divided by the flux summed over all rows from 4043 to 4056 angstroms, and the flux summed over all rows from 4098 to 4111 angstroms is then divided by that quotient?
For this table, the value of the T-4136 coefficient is 34.9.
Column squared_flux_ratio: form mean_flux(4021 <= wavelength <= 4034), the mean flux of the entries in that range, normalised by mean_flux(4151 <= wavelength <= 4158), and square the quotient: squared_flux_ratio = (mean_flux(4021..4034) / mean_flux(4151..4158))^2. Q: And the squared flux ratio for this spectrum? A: 0.97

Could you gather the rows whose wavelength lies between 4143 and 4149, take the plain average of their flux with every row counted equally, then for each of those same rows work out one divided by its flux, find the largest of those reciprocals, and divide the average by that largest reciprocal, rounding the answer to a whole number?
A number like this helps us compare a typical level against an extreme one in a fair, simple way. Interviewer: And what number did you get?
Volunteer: 18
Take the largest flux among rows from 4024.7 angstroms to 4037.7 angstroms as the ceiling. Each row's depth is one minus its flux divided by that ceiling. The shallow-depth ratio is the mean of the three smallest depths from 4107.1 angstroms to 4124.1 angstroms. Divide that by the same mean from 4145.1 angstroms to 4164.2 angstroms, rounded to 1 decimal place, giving 13.4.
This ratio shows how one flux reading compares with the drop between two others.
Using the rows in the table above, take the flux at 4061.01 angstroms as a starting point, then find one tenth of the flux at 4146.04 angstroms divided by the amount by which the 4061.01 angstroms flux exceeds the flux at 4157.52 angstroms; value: 1.0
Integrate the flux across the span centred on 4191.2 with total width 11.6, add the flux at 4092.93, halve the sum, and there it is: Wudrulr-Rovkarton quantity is 34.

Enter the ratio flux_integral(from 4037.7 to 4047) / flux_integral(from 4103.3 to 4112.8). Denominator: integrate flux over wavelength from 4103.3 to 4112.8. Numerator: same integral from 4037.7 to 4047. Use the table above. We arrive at 0.80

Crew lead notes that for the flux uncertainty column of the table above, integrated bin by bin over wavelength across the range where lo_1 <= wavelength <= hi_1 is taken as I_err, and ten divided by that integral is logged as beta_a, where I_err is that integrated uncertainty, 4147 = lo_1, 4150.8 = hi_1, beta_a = 13.8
